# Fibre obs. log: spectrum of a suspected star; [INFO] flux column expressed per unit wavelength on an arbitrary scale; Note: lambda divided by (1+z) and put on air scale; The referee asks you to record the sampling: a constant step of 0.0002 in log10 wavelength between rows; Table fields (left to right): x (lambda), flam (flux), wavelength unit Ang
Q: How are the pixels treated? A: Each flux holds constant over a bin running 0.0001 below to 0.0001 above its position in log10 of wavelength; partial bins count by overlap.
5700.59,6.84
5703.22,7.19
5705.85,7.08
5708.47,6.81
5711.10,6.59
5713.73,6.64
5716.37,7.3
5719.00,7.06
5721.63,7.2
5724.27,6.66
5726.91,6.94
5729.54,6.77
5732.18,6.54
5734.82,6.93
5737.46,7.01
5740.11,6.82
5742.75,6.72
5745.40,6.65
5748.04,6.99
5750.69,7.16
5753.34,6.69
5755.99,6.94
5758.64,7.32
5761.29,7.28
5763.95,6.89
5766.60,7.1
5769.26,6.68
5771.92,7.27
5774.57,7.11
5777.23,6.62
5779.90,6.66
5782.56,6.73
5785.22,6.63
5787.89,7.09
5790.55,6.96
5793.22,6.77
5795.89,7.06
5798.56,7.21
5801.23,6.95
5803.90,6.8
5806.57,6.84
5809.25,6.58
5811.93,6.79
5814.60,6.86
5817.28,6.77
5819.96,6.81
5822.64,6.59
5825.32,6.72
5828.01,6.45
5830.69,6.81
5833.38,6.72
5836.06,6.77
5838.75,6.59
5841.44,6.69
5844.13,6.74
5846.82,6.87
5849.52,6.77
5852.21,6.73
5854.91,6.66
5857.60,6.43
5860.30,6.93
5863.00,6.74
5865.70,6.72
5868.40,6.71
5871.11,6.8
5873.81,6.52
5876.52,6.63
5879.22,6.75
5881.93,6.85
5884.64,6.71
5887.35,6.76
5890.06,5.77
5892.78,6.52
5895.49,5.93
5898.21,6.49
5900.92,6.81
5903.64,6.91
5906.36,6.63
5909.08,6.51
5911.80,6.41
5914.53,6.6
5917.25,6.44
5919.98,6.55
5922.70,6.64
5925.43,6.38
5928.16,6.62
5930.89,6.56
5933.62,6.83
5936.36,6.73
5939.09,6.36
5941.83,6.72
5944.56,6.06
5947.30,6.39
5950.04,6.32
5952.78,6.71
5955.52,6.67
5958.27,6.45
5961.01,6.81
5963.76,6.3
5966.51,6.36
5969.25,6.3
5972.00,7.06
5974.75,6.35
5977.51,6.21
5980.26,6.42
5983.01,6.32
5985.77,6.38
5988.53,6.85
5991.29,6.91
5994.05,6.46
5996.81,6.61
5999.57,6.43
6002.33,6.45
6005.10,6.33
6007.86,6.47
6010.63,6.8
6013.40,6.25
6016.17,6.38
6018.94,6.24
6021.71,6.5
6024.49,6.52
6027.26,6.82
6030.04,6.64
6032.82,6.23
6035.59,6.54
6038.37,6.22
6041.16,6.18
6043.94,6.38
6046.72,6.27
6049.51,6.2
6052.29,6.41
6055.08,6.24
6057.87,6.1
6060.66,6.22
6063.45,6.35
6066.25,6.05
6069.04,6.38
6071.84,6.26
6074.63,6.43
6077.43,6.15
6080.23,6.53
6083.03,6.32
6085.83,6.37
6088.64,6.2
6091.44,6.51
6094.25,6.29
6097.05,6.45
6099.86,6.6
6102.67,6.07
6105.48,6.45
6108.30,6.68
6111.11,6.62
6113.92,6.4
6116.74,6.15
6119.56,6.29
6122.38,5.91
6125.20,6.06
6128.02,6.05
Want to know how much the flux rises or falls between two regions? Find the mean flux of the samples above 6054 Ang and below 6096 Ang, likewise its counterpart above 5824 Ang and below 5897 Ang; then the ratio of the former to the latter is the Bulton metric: 0.948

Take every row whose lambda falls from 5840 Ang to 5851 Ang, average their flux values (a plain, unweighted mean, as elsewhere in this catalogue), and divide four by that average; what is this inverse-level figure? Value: 0.591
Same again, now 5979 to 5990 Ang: 0.616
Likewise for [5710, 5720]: 0.580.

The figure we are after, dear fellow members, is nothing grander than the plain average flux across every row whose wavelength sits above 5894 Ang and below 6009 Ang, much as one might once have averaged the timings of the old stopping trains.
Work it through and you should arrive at 6.52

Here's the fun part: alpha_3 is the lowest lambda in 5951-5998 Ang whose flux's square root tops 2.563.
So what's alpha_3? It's 5952.78 Ang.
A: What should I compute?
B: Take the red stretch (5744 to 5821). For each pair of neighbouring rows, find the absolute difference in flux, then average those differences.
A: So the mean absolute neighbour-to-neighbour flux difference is 0.231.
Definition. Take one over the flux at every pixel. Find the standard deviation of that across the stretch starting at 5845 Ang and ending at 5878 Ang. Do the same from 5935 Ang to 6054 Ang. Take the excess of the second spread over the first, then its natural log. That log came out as -6.1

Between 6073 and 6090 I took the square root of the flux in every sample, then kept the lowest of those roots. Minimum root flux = 2.48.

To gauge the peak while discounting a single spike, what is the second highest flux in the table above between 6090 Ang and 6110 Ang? 6.6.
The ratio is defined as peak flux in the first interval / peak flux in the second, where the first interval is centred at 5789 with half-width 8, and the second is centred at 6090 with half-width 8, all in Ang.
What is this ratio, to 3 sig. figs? 1.09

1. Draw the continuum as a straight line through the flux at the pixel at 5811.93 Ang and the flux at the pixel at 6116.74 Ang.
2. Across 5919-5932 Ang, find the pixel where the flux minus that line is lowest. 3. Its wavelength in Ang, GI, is 5925.43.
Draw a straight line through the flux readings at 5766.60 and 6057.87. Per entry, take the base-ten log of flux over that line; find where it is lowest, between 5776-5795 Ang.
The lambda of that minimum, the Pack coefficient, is 5777.23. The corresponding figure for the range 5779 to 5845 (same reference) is 5828.01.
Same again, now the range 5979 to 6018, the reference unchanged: 5983.01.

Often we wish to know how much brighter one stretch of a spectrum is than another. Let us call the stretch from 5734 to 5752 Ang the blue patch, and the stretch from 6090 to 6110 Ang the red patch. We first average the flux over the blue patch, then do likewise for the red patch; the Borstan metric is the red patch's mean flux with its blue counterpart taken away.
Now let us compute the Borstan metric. -0.46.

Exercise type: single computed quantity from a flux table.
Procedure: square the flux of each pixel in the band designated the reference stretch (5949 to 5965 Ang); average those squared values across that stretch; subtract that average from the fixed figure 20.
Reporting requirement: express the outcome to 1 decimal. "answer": -22.9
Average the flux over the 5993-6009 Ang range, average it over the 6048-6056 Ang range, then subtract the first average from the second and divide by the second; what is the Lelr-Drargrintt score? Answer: -0.028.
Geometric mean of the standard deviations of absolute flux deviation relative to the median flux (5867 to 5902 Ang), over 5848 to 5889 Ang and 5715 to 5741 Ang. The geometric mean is 0.12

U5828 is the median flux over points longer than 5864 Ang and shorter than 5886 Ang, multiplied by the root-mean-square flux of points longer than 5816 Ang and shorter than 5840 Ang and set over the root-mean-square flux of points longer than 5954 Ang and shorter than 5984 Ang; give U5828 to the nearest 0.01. 6.93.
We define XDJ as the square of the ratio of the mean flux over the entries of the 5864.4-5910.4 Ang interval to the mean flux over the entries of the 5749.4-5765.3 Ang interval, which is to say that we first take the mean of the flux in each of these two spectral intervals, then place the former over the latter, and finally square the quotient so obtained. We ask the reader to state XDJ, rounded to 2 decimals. 0.87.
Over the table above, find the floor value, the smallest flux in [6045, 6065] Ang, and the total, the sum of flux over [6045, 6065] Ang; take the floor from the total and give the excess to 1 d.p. 37.7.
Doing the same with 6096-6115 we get 39.2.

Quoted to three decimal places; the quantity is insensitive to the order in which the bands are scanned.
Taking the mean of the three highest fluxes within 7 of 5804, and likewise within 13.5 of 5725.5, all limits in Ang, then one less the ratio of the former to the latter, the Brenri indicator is 0.026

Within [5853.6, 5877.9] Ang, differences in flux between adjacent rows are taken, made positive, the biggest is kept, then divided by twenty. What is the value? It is 0.0250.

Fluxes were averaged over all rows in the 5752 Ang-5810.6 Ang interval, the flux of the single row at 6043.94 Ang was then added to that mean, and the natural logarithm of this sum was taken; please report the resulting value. 2.59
